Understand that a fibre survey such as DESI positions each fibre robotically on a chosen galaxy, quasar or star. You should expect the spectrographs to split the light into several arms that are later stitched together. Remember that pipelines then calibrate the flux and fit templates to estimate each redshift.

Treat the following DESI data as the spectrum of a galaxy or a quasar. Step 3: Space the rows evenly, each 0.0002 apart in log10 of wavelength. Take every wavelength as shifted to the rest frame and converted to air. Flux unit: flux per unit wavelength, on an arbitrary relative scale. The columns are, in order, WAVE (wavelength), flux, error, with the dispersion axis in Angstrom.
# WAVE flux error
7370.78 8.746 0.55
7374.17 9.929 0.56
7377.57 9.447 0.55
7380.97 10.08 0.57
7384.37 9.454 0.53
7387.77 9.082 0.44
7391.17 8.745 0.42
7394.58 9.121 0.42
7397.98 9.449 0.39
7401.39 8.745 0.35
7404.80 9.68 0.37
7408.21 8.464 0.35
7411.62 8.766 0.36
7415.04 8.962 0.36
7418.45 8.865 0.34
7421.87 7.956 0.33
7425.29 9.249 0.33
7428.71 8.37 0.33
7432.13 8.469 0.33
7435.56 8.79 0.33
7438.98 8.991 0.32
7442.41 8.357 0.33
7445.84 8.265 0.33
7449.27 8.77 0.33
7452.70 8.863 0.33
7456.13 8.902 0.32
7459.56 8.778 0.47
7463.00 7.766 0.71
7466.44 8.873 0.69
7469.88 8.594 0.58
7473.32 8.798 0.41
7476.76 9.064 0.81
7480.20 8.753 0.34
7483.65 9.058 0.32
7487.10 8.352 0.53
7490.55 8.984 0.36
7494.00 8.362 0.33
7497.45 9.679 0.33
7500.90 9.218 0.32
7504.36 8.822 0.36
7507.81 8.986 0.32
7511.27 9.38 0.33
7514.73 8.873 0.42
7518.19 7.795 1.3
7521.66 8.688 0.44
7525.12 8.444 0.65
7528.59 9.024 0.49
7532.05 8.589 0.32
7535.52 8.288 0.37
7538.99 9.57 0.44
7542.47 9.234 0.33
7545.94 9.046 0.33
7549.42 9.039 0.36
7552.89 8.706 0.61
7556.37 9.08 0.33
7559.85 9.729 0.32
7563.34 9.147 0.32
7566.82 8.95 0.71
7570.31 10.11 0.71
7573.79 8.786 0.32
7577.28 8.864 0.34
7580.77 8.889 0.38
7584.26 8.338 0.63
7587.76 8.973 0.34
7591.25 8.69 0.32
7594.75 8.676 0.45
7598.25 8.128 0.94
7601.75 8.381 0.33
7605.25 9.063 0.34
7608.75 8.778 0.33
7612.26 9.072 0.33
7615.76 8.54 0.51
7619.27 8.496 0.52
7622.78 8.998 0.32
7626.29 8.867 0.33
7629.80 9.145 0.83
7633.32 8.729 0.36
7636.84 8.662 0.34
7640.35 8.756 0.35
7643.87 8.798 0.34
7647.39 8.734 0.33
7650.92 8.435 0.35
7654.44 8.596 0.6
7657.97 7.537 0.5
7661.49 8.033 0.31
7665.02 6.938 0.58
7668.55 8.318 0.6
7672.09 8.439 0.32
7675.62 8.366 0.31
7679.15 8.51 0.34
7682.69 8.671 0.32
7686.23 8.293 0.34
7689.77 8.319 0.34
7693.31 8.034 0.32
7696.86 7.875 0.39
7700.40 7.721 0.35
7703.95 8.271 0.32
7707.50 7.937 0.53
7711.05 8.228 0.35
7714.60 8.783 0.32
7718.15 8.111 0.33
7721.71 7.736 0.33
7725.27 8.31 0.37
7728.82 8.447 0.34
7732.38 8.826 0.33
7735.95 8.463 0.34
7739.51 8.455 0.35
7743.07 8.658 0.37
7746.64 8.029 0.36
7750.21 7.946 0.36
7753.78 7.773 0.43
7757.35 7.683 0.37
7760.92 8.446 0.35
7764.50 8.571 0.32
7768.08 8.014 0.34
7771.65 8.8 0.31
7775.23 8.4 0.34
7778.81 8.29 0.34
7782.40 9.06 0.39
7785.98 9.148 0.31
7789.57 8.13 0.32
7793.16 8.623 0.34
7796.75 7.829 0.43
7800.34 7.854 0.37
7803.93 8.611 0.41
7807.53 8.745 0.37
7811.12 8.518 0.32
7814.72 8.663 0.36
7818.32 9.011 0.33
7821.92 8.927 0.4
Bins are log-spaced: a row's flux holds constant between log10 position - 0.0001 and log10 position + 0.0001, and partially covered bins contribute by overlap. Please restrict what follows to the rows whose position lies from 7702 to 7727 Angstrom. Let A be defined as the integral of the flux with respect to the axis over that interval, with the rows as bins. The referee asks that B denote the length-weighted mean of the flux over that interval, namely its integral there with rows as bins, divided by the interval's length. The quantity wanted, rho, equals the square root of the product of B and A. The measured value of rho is 41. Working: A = 205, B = 8.2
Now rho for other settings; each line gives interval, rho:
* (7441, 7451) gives 27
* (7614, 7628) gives 33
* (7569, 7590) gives 41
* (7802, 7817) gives 33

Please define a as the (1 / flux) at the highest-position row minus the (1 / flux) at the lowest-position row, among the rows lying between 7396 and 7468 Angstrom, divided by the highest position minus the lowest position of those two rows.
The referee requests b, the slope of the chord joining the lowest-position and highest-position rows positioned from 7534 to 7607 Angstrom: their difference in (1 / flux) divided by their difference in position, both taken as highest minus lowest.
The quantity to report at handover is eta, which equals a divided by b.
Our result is -0.7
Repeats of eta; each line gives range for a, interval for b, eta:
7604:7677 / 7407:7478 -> -1.1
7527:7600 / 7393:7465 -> 0.6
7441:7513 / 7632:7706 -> -2.1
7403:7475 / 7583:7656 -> -2.9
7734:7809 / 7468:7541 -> 0.3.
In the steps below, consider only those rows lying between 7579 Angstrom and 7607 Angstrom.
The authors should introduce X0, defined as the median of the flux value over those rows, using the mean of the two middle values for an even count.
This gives 8.68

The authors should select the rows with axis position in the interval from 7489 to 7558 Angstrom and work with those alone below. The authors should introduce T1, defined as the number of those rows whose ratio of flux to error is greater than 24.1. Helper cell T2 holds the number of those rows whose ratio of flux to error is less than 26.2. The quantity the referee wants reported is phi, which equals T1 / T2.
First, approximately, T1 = 12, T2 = 12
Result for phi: 1.00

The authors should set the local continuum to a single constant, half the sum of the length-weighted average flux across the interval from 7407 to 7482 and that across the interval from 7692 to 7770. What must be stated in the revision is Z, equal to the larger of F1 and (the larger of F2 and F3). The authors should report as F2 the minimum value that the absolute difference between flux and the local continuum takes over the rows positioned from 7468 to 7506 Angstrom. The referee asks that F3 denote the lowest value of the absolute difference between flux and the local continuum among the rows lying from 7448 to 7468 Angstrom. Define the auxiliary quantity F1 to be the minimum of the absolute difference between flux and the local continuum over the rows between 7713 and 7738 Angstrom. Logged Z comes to 0.337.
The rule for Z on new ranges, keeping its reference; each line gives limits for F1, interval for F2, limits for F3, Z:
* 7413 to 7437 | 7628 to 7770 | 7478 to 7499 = 0.071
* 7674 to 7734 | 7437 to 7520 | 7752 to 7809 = 0.071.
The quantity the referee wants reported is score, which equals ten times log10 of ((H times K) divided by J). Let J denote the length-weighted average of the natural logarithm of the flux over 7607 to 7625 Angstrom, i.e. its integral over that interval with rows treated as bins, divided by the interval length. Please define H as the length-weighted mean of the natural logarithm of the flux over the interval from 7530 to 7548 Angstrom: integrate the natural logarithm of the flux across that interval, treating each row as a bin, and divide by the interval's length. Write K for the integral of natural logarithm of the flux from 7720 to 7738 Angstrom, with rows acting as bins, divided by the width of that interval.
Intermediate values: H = 2.19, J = 2.17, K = 2.12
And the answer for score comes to 3.30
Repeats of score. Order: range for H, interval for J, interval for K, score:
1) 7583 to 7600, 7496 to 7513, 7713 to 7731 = 3.10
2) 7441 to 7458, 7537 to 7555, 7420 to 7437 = 3.21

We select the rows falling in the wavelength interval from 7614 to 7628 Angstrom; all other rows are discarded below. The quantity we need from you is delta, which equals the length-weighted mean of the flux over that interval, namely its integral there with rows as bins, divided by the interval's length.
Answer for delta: 8.73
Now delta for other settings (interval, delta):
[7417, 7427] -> 8.68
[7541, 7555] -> 9.01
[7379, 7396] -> 9.30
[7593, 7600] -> 8.40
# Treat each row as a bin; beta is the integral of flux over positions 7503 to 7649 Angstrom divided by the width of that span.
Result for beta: 8.85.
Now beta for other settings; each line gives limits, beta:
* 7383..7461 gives 8.83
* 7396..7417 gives 9.01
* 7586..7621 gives 8.68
